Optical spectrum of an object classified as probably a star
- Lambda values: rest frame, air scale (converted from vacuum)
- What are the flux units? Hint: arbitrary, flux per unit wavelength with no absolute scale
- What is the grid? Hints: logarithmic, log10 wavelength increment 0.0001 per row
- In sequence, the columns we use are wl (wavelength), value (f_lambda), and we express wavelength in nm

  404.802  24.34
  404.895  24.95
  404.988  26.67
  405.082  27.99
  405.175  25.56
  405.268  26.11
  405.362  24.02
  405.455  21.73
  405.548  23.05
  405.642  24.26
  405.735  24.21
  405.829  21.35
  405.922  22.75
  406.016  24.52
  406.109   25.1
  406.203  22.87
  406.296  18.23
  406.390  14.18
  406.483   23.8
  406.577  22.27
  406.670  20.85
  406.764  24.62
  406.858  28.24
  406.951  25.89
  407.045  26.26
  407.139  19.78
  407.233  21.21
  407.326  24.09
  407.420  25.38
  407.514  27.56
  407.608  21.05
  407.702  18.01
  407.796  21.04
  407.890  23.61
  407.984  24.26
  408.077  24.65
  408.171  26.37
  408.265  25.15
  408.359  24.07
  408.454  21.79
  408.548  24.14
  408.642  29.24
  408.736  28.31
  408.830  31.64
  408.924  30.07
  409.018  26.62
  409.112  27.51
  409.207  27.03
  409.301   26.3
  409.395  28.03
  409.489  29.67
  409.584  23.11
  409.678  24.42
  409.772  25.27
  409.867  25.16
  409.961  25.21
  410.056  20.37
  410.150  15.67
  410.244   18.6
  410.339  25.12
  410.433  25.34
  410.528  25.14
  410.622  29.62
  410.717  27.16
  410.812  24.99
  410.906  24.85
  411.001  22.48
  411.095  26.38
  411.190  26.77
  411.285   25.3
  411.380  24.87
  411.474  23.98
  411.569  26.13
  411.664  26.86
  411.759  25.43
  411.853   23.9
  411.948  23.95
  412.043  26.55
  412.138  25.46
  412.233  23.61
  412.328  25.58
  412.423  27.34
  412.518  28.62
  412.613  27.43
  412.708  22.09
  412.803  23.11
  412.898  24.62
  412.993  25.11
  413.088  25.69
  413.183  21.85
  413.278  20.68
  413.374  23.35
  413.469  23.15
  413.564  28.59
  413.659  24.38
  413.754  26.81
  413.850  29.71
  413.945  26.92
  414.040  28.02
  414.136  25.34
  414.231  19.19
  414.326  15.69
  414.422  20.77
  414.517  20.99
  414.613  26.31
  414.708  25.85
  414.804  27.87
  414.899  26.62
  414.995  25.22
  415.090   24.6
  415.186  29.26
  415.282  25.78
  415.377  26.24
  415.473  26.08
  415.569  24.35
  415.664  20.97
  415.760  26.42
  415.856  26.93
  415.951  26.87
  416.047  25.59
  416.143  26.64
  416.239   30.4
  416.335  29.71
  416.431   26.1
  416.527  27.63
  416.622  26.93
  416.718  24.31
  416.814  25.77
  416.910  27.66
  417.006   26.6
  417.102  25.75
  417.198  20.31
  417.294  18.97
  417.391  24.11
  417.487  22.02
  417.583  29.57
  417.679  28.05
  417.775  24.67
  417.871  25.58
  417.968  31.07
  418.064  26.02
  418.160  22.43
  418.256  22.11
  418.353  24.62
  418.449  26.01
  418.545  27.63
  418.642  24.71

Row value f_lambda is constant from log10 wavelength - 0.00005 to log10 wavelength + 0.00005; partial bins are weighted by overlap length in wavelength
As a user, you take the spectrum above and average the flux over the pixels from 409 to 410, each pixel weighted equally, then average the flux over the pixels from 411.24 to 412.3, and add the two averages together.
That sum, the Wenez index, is 51.3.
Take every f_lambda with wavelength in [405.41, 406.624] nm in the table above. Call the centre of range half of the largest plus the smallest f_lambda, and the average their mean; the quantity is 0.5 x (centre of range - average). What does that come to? -1.3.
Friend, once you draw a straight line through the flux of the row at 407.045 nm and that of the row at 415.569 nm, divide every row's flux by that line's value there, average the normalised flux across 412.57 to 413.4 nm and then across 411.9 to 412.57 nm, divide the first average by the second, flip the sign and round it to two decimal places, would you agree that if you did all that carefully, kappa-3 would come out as -0.92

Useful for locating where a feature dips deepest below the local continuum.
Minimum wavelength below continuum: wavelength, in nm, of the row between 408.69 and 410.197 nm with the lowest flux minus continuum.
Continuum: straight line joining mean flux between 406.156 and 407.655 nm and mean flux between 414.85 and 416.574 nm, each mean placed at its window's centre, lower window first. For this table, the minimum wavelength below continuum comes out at 410.150 nm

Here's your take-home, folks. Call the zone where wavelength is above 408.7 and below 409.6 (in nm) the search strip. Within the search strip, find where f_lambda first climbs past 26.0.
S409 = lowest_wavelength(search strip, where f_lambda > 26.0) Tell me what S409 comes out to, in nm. 408.736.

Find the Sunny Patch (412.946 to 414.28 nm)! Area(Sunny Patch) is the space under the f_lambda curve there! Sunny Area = 33.2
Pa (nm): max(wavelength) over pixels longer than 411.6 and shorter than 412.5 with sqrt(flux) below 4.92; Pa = 412.233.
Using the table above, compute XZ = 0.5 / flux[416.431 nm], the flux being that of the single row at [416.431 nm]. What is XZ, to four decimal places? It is 0.0192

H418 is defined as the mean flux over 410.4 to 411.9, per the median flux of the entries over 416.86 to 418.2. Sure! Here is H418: 1.00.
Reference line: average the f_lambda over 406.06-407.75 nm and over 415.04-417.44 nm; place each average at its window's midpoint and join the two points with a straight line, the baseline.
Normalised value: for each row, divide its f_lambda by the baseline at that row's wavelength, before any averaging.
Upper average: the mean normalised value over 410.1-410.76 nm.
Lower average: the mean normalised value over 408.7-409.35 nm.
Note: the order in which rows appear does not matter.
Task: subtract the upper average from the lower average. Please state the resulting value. 0.21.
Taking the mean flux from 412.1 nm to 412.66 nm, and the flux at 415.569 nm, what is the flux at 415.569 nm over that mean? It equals 0.92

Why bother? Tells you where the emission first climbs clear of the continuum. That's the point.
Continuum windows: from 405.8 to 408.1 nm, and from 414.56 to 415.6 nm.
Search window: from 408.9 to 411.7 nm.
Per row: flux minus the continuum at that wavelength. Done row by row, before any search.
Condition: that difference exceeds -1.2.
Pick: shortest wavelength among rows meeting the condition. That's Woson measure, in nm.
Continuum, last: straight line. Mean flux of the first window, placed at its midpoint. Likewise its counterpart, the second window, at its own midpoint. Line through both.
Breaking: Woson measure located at 408.924 nm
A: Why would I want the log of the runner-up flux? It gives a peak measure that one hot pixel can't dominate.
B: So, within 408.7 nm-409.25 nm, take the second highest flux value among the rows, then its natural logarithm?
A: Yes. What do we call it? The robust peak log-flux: 3.40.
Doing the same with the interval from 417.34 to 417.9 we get 3.33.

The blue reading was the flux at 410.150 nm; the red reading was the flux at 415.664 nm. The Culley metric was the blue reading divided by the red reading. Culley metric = 0.75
